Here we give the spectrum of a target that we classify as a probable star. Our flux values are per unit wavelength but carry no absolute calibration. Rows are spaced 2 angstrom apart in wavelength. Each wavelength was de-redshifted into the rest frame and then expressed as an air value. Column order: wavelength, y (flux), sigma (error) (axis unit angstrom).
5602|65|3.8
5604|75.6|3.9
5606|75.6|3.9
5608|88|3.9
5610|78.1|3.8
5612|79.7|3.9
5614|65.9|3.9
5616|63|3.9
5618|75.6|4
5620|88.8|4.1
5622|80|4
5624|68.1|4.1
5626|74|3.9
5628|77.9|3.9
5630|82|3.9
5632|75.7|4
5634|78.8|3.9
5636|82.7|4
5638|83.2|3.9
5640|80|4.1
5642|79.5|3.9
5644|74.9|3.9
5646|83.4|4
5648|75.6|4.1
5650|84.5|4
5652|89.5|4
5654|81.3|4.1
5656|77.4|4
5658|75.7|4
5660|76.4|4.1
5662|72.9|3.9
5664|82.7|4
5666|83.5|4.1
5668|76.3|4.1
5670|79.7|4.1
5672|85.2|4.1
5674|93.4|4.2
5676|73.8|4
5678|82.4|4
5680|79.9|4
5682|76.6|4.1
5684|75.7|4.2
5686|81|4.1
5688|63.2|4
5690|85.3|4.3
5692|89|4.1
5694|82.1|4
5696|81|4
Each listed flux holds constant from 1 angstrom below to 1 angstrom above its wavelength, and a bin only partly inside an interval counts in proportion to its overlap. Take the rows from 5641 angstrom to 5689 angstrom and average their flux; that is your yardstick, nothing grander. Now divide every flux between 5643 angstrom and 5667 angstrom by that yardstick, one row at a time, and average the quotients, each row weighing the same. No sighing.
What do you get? 1.006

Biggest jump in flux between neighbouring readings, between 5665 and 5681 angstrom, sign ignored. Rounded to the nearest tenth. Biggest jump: 19.6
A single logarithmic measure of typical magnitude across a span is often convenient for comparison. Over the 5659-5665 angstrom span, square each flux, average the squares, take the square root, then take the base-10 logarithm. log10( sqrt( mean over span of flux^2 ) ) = 1.89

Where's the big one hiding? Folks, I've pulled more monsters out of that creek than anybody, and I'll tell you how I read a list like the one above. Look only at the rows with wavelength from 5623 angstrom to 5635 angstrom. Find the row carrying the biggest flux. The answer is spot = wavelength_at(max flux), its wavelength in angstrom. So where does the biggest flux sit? 5630 angstrom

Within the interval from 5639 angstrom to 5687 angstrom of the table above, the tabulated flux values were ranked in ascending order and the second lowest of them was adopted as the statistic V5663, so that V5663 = 73.8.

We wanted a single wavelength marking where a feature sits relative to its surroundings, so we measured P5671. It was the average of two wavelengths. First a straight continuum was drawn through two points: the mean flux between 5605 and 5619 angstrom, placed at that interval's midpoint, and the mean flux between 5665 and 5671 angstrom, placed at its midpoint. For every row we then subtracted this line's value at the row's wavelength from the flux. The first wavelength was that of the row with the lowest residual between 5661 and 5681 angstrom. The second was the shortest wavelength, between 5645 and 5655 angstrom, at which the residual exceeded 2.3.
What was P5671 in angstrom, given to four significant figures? 5661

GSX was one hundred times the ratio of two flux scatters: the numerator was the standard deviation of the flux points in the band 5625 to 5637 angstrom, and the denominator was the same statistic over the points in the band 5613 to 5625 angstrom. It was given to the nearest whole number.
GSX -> 35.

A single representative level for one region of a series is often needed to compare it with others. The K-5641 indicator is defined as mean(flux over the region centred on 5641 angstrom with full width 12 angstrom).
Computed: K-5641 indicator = 80.6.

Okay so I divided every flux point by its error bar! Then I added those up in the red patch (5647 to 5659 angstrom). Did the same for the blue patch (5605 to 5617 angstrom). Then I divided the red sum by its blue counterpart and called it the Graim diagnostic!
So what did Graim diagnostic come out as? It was 1.03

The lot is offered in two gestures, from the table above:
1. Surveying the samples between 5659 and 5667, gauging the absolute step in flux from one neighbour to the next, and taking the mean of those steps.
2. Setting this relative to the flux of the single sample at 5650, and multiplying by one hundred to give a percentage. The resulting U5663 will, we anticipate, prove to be 5.6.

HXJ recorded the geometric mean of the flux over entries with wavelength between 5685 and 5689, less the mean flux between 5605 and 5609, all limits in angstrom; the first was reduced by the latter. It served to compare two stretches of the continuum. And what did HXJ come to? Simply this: -10.3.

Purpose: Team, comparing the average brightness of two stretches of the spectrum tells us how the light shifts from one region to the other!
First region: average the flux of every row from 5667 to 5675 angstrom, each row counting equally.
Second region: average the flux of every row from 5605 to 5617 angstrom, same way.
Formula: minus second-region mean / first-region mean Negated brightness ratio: -0.90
